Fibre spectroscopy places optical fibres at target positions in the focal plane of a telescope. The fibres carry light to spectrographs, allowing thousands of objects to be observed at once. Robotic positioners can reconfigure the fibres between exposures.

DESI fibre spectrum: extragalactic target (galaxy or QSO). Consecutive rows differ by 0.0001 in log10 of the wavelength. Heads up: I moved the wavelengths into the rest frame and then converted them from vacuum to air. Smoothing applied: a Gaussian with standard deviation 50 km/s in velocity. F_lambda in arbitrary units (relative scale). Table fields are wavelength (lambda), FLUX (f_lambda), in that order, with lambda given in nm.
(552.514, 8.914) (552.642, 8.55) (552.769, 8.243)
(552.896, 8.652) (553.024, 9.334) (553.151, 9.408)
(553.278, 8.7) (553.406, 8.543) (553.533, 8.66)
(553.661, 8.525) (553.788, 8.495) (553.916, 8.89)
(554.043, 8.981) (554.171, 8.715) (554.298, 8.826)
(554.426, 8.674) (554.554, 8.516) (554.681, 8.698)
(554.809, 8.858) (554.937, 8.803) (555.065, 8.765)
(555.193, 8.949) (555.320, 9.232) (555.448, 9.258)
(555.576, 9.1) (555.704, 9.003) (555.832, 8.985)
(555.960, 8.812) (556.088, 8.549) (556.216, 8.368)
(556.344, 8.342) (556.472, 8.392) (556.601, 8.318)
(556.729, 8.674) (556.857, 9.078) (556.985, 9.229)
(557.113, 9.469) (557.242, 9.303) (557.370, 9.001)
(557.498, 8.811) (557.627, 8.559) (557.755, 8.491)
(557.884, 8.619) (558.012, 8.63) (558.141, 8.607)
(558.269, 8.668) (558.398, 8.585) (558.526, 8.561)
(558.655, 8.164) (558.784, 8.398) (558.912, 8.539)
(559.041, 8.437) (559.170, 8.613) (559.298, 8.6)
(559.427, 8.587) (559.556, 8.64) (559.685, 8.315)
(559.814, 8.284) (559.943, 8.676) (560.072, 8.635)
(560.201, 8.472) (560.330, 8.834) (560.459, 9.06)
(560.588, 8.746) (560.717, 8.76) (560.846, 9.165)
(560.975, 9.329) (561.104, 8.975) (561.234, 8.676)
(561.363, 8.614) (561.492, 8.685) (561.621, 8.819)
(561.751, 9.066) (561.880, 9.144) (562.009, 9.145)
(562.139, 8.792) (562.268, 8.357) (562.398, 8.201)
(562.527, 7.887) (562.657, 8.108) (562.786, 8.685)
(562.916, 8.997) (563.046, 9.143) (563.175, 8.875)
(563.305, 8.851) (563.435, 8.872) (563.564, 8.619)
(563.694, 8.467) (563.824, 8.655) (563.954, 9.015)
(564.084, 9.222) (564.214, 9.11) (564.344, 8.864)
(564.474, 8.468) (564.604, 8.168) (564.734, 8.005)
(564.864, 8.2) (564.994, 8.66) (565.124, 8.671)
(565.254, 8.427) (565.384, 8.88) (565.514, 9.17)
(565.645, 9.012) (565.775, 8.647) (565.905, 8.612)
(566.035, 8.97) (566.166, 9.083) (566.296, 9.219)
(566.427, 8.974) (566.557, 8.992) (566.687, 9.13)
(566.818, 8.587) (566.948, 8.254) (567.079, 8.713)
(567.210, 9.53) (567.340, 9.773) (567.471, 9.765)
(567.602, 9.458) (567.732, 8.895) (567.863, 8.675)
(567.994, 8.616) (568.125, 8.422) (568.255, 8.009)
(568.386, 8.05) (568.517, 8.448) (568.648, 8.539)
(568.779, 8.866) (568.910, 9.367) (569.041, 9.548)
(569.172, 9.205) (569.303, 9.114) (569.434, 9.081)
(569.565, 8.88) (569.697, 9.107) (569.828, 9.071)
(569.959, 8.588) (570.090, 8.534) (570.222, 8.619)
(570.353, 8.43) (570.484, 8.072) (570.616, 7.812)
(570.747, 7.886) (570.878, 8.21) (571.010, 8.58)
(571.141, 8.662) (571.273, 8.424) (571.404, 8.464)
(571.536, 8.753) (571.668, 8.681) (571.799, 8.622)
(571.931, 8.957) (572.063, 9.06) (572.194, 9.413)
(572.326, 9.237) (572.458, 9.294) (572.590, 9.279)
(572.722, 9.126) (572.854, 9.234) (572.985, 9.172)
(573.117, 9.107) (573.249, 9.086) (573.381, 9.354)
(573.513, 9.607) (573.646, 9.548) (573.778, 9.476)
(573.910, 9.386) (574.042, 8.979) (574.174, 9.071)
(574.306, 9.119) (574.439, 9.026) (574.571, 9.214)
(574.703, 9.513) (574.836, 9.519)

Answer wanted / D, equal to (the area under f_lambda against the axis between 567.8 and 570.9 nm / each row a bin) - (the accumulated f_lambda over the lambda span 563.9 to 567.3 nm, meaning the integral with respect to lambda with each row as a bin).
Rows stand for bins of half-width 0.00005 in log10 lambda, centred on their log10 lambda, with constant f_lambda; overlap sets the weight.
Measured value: -3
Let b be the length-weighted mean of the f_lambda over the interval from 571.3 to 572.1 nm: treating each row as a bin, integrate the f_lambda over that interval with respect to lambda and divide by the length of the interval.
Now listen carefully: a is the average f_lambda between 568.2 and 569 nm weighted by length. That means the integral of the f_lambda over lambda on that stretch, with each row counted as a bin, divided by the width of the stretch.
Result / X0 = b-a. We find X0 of 0.1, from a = 8.58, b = 8.7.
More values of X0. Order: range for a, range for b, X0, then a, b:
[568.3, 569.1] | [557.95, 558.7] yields -0.2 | 8.77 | 8.5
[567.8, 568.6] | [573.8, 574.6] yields 0.8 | 8.37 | 9.2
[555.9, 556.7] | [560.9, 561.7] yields 0.4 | 8.47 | 8.9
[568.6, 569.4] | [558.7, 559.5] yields -0.6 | 9.12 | 8.5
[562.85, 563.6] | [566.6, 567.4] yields 0.1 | 8.90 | 9.0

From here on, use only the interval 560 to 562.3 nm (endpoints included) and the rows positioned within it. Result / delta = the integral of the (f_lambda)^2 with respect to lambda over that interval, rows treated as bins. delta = 181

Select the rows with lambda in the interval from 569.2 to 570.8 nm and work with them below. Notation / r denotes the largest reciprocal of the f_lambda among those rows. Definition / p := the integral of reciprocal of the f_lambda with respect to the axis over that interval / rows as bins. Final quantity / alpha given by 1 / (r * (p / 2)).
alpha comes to 84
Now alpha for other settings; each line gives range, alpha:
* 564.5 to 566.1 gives 86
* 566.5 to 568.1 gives 93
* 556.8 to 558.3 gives 100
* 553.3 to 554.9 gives 92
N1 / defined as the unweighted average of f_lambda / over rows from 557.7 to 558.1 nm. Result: 8.58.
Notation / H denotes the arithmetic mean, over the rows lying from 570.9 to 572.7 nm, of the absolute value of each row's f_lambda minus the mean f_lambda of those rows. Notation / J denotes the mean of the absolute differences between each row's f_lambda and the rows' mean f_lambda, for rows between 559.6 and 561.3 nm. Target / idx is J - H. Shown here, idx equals -0.06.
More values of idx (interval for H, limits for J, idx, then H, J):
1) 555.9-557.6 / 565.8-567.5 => 0.01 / 0.33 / 0.34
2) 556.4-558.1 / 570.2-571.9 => -0.06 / 0.31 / 0.25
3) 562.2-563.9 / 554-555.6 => -0.12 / 0.30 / 0.18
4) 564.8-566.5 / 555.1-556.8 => 0.05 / 0.25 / 0.30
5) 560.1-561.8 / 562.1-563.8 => 0.11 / 0.20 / 0.31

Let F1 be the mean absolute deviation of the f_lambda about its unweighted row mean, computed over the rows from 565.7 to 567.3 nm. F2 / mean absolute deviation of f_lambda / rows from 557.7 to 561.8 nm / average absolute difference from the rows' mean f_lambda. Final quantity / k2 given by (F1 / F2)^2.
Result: 2.4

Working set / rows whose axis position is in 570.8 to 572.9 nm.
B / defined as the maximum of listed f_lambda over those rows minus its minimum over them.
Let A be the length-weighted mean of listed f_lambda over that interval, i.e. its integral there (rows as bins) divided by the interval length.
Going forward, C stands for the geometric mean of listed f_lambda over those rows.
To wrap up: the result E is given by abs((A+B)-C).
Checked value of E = 1.20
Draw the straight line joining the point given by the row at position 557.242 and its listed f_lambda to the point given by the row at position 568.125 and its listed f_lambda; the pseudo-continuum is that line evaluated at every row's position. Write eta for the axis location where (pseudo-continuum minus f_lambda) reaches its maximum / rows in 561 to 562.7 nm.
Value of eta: 562.527 nm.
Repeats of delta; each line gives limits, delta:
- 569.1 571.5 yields 178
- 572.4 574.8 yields 206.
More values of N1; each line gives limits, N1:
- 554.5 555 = 8.72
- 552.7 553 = 8.45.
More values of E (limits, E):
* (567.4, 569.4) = 1.78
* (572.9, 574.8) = 0.63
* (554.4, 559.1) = 1.31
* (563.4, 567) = 1.23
